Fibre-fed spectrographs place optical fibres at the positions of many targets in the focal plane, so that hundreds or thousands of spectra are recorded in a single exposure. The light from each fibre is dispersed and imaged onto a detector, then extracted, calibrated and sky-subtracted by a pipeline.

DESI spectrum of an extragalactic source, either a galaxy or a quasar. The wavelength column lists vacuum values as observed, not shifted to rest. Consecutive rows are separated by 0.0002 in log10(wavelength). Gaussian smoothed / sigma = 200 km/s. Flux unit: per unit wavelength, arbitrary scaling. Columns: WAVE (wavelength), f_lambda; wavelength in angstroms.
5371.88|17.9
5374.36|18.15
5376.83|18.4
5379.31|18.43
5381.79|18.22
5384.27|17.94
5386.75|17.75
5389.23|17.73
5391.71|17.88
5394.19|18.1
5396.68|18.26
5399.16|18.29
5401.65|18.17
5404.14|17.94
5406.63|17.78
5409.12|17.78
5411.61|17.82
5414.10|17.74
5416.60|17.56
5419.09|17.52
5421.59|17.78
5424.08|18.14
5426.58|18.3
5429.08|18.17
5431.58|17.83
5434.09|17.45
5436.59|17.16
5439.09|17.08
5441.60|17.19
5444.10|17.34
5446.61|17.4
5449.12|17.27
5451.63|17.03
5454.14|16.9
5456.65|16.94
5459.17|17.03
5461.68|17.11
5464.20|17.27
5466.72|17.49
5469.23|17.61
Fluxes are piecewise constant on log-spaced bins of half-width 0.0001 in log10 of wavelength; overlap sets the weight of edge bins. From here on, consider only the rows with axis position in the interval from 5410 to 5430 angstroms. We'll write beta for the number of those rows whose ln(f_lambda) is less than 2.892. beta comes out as 5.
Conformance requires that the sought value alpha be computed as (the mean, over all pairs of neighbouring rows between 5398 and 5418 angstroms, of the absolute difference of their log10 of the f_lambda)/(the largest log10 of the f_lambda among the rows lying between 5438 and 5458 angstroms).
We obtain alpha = 0.0023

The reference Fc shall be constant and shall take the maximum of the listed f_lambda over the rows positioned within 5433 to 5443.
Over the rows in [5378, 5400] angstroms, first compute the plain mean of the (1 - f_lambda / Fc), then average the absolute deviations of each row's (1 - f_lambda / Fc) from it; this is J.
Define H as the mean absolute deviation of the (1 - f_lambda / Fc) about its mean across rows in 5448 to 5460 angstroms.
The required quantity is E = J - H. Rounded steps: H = 0.005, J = 0.012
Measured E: 0.007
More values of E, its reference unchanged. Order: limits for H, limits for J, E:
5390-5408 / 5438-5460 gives -0.001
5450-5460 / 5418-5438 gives 0.015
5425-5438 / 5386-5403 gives -0.010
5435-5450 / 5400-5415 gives 0.001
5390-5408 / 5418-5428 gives 0.007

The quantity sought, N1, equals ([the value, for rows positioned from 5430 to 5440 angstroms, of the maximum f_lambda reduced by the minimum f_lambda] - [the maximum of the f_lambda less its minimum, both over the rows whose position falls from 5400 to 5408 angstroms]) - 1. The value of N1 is -0.6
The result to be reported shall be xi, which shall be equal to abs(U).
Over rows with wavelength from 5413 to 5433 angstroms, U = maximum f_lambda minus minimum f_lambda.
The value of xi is 0.78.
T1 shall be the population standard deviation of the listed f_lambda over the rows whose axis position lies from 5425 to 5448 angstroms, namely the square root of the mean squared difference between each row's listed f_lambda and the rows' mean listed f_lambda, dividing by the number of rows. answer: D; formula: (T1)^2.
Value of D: 0.178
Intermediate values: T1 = 0.42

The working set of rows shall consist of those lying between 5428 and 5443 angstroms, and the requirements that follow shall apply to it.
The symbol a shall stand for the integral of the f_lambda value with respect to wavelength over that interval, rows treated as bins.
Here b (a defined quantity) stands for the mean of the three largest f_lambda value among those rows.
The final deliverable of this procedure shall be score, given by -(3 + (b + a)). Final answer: -283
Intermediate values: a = 262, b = 17.8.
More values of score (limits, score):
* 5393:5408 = -292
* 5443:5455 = -227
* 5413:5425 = -234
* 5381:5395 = -272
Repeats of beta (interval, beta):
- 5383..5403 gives 4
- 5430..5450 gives 8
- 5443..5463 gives 8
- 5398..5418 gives 6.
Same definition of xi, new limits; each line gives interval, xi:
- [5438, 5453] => 0.37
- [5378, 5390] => 0.70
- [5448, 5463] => 0.37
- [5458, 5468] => 0.46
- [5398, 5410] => 0.51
